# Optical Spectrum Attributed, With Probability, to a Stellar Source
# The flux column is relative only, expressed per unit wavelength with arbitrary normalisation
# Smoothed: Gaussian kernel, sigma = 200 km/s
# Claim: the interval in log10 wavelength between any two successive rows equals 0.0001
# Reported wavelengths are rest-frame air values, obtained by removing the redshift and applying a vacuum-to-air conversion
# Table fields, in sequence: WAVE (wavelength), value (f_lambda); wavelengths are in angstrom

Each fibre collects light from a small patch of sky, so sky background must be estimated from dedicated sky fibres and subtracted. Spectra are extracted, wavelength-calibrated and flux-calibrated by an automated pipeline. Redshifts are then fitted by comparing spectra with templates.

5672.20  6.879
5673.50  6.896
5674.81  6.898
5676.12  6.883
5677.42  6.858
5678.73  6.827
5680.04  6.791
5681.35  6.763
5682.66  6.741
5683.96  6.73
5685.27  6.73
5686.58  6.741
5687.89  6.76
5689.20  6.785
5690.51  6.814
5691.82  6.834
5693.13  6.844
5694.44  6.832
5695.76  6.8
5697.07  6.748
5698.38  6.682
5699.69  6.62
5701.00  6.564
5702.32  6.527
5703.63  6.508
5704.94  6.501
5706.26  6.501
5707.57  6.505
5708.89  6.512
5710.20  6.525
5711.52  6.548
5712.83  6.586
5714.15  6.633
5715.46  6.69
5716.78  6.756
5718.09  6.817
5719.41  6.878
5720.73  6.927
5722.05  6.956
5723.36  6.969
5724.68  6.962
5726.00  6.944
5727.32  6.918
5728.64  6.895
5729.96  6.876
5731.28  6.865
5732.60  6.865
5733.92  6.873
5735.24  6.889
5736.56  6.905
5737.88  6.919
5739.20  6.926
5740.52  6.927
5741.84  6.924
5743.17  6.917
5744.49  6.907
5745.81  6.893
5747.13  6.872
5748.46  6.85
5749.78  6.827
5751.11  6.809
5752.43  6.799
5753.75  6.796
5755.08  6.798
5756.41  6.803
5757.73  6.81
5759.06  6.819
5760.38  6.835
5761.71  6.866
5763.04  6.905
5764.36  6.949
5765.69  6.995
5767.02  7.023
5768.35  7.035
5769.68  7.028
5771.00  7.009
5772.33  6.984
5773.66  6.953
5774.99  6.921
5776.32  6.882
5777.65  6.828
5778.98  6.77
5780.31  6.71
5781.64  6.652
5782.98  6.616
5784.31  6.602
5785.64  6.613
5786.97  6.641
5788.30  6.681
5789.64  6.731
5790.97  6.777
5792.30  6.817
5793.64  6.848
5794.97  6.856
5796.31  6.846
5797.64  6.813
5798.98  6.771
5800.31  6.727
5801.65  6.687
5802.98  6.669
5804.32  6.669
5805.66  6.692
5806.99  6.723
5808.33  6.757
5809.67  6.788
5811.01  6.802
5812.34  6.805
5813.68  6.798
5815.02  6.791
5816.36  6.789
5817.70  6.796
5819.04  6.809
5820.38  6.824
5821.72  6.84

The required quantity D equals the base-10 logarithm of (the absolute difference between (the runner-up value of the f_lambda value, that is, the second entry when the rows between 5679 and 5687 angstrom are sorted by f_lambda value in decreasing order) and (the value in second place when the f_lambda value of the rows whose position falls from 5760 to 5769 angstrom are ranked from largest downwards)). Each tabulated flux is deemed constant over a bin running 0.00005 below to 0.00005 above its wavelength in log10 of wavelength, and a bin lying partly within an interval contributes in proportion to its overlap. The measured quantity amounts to -0.6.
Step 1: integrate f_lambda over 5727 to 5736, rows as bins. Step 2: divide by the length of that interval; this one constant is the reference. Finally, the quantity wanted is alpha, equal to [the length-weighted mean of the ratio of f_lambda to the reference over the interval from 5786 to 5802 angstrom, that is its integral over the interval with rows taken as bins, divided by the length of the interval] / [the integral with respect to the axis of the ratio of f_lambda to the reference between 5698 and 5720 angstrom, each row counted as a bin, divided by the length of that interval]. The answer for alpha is 1.02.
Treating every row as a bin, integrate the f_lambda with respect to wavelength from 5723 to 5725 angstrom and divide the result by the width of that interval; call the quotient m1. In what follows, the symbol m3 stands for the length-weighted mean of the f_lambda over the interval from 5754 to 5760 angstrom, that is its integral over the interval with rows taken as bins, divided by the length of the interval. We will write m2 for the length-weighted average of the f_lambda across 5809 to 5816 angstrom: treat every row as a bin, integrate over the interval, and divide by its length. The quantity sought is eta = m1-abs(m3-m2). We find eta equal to 6.95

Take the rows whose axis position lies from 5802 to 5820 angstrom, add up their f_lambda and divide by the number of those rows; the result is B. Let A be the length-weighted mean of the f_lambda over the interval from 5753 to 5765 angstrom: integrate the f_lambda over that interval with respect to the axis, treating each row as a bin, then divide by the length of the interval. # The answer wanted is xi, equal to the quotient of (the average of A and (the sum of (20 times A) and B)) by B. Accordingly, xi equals 11.13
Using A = 6.84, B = 6.76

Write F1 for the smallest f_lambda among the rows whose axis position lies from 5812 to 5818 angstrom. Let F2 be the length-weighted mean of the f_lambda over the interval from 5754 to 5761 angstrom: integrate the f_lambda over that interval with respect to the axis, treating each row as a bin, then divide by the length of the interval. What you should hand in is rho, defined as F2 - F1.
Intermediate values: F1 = 6.789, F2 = 6.81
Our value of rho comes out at 0.02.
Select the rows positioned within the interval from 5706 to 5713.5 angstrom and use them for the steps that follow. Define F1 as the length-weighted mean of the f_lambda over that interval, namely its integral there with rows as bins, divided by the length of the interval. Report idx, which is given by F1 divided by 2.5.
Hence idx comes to 2.61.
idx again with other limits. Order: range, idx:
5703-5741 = 2.71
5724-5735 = 2.76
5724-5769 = 2.75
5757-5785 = 2.75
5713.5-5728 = 2.74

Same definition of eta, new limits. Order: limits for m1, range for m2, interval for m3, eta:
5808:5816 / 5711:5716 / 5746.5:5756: 6.60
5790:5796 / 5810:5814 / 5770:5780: 6.72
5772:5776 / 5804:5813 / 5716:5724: 6.81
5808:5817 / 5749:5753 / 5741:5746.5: 6.69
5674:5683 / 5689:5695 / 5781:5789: 6.62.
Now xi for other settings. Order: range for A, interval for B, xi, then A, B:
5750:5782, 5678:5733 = 11.20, 6.88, 6.74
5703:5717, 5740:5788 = 10.56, 6.56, 6.85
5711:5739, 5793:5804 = 11.11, 6.85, 6.78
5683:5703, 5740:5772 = 10.76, 6.74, 6.89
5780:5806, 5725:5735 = 10.74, 6.72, 6.89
